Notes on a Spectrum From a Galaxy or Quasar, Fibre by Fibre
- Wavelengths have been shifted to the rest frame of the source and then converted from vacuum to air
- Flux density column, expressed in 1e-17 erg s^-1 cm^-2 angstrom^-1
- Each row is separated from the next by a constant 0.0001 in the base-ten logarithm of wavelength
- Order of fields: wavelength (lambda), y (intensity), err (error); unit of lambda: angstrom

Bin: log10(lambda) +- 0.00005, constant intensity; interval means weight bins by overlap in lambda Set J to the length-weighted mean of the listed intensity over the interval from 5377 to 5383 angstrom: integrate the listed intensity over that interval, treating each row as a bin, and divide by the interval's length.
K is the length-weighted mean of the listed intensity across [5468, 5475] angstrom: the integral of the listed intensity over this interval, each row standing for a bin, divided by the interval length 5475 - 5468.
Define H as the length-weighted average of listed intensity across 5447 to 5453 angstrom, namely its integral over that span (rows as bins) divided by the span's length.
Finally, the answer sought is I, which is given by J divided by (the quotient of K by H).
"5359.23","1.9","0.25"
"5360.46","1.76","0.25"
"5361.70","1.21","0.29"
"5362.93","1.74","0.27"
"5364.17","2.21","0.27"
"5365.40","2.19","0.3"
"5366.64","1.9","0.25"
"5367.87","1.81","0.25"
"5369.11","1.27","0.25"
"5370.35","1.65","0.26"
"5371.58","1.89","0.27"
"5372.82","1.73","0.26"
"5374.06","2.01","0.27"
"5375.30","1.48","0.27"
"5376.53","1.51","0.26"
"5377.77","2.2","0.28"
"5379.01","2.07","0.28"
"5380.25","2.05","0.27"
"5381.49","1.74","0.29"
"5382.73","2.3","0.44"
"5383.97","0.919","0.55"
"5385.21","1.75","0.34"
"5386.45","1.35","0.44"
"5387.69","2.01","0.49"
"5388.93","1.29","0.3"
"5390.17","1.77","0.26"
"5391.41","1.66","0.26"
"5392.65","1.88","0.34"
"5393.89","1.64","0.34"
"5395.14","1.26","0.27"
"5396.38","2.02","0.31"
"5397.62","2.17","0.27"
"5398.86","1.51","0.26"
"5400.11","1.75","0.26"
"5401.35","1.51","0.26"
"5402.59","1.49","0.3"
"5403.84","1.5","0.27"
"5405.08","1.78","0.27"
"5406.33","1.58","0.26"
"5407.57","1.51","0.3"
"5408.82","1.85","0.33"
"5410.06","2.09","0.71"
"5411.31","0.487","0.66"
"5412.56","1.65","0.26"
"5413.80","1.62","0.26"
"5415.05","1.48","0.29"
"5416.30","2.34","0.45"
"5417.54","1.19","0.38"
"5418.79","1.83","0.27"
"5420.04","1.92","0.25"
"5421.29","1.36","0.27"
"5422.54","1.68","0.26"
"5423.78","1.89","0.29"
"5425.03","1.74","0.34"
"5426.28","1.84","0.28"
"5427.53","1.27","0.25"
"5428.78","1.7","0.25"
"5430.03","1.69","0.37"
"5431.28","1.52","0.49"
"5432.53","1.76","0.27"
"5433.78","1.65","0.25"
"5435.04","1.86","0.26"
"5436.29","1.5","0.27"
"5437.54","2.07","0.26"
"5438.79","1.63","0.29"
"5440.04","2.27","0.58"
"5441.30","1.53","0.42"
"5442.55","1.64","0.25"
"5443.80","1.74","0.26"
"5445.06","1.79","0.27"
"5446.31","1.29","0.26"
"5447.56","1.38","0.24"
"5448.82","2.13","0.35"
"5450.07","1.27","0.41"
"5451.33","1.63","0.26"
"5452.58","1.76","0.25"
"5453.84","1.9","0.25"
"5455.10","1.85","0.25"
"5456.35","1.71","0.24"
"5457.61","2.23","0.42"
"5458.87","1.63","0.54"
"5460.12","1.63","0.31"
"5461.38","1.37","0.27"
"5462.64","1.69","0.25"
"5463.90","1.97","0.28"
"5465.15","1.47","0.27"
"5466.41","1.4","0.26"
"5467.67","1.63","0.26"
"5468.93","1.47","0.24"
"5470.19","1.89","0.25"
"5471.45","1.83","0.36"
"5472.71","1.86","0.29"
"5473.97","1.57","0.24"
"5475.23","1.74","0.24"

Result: 1.94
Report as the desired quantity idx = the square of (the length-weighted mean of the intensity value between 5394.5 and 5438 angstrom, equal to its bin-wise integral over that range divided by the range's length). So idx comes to 2.75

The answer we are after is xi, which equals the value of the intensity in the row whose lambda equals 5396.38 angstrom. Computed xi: 2.02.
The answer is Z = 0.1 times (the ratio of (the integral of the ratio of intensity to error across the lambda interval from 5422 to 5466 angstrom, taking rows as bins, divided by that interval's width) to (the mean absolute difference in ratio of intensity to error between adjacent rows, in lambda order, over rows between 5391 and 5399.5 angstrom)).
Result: 0.48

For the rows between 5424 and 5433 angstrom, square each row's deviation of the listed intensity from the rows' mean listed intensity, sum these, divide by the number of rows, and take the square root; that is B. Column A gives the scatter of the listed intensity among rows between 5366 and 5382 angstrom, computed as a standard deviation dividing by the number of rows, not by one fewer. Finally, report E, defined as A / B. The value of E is 1.44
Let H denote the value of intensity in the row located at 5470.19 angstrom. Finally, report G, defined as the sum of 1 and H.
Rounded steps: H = 1.89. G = 2.89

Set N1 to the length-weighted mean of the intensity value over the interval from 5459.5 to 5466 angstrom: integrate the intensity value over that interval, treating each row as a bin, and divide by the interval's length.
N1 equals 1.62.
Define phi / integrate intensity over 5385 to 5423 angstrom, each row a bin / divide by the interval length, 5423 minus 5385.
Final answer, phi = 1.64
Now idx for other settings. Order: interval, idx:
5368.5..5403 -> 2.93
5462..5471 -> 2.72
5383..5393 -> 2.55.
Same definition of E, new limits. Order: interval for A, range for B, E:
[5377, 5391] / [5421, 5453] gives 1.64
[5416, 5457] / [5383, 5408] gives 0.95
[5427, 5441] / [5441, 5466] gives 1.04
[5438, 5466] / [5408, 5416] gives 0.54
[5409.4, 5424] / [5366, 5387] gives 1.32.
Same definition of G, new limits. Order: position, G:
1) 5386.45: 2.35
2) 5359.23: 2.90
